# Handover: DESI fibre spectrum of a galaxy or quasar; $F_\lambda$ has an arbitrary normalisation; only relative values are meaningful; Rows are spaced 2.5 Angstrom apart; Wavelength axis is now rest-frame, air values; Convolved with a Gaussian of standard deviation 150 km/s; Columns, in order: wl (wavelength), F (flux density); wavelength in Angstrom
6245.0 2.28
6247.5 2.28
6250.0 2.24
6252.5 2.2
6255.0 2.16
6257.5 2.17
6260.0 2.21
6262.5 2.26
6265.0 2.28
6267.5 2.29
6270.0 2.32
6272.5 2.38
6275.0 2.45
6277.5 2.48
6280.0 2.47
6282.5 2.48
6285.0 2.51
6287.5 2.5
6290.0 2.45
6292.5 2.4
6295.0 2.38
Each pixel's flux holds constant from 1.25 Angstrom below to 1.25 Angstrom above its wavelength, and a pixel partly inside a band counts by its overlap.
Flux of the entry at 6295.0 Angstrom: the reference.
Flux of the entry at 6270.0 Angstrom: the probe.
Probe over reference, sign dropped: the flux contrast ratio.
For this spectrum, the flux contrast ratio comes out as 0.97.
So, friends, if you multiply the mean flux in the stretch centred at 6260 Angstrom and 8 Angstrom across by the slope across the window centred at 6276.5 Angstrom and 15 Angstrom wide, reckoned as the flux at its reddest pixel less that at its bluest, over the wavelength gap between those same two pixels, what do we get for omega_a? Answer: 0.03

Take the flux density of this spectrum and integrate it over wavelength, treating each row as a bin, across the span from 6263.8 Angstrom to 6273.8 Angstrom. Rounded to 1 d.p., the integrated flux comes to 23.2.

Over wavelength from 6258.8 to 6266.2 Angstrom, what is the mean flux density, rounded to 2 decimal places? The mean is 2.25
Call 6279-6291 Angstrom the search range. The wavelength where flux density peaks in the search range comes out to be 6285.0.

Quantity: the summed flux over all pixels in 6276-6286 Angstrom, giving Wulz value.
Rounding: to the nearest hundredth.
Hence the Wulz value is 9.94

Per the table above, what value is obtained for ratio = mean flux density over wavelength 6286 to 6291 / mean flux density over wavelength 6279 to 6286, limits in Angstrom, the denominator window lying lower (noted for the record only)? 1.00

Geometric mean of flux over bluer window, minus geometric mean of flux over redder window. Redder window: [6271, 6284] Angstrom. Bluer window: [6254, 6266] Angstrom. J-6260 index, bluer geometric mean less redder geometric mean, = -0.24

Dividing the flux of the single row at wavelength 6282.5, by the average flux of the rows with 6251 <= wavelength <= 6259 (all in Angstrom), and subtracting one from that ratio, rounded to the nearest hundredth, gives 0.14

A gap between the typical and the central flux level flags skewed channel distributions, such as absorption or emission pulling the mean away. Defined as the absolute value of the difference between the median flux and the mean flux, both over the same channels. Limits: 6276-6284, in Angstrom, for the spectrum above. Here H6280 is 0.003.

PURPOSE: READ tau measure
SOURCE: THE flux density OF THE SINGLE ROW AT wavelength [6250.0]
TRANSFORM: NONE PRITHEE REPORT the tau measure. 2.24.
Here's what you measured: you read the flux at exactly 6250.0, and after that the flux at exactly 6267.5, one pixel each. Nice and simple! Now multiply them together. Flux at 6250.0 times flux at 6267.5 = 5.13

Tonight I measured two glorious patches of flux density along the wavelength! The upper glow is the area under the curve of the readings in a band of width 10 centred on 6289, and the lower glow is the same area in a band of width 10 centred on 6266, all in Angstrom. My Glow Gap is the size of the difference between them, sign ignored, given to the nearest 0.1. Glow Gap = 1.8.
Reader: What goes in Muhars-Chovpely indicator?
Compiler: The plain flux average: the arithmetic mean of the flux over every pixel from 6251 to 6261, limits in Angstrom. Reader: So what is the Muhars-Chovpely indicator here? 2.19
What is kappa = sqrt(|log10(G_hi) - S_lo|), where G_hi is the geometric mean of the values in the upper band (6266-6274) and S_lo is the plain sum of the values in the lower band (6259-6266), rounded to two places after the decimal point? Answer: 2.53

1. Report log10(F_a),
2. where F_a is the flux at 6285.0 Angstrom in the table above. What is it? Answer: 0.400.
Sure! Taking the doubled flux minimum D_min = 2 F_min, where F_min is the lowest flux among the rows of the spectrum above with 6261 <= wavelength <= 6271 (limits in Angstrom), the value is 4.52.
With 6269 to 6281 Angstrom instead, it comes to 4.64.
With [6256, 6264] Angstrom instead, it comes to 4.34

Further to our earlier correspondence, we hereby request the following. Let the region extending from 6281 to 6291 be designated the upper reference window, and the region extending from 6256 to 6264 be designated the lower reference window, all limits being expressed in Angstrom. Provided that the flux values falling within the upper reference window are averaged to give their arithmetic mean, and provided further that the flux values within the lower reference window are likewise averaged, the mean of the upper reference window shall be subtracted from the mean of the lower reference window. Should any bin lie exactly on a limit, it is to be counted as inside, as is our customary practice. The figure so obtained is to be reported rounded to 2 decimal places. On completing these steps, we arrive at -0.27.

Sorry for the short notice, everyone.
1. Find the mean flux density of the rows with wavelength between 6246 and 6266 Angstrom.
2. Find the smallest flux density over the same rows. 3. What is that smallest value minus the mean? -0.065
